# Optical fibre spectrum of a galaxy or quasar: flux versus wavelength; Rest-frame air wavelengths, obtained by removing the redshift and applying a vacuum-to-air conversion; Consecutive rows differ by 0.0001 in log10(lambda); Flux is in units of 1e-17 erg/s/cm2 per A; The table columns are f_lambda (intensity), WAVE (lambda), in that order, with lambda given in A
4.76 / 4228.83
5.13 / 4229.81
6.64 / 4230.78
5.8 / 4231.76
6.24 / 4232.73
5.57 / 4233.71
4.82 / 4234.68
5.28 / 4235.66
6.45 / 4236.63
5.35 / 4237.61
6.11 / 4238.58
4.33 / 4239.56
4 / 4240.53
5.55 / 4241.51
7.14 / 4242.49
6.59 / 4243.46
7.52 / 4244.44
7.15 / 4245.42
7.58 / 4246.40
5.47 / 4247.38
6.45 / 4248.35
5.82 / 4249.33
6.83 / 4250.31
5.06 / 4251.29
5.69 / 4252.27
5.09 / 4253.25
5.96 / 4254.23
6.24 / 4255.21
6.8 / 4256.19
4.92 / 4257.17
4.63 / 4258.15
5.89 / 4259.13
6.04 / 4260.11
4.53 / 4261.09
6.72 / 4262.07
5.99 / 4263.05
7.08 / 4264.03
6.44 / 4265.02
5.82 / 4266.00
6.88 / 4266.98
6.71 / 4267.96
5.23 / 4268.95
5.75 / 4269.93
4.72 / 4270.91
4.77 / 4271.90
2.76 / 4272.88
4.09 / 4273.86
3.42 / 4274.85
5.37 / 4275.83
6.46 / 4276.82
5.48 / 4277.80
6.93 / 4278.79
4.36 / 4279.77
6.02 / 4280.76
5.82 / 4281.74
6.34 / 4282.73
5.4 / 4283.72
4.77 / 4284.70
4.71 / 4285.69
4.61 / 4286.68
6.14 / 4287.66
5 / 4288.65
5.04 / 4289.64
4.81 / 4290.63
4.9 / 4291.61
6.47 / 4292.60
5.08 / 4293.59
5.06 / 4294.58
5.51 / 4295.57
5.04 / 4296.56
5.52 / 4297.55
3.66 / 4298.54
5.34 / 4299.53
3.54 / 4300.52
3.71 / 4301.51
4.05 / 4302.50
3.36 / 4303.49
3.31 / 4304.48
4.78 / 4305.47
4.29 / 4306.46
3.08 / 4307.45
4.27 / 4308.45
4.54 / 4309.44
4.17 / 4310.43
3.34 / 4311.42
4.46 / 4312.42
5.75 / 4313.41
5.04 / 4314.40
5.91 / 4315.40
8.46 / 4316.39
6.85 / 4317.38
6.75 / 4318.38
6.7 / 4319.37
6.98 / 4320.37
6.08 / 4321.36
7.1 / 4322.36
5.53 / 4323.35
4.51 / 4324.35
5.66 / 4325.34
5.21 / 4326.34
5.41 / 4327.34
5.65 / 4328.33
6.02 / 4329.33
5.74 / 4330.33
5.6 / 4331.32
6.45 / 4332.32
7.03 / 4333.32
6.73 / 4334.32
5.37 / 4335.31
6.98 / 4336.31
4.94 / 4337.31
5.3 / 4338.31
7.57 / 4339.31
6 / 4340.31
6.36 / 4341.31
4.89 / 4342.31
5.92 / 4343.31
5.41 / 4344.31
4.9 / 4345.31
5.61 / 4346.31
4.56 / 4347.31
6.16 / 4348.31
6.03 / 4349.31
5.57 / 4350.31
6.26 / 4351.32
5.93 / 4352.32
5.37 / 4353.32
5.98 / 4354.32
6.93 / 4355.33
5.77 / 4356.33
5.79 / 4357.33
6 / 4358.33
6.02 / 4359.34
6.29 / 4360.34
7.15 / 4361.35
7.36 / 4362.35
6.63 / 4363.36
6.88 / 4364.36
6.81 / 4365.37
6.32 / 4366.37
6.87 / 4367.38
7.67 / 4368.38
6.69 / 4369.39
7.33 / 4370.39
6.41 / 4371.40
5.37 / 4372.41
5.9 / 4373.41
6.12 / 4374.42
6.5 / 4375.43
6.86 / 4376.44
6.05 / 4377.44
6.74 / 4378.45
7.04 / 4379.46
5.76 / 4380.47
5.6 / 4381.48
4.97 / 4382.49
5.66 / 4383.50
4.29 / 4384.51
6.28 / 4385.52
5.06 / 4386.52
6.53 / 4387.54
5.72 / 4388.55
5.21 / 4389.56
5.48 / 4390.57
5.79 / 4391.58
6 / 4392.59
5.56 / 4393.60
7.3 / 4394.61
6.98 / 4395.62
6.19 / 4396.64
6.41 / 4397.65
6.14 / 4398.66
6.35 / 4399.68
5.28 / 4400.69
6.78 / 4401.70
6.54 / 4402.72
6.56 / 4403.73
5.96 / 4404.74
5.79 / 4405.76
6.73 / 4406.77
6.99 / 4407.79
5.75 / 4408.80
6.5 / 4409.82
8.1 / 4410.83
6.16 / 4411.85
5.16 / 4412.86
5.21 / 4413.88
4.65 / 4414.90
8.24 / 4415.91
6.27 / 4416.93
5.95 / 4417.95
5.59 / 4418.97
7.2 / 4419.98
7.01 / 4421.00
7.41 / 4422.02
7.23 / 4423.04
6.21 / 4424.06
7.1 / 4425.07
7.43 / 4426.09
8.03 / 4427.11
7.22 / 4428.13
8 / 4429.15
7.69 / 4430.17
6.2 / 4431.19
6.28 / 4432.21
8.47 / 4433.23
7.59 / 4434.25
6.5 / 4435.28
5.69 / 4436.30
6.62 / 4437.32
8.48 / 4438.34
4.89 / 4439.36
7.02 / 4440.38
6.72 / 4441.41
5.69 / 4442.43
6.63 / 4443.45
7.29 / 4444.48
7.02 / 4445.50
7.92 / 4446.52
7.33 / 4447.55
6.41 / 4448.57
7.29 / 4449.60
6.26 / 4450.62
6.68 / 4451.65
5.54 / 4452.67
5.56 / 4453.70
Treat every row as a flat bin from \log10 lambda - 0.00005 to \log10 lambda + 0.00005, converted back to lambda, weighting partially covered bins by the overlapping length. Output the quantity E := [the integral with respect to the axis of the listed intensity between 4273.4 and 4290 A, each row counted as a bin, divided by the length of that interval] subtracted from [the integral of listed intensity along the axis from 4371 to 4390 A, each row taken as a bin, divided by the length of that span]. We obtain 0.6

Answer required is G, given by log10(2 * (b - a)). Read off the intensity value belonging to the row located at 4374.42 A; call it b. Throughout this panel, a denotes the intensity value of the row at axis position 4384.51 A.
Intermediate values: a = 4.29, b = 6.12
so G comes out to 0.6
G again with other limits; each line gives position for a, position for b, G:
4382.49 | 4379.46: 0.6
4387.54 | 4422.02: 0.2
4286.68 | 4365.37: 0.6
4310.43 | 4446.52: 0.9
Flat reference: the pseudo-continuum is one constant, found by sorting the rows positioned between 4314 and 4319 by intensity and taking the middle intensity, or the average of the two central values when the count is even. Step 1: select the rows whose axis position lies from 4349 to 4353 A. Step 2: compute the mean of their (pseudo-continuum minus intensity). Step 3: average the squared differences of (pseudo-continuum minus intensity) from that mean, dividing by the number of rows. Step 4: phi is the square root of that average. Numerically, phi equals 0.25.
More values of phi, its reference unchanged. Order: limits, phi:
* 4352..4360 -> 0.41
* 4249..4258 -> 0.68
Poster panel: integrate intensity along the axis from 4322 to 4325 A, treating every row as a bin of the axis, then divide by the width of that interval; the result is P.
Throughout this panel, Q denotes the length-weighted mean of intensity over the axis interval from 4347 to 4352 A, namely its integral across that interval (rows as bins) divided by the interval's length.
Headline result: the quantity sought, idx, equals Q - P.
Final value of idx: 0.1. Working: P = 5.7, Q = 5.8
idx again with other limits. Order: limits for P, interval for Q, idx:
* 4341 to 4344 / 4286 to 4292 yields -0.6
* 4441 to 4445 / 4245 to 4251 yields -0.1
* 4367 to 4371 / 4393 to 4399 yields -0.7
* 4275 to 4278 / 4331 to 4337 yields 0.8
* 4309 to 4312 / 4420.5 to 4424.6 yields 3.0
